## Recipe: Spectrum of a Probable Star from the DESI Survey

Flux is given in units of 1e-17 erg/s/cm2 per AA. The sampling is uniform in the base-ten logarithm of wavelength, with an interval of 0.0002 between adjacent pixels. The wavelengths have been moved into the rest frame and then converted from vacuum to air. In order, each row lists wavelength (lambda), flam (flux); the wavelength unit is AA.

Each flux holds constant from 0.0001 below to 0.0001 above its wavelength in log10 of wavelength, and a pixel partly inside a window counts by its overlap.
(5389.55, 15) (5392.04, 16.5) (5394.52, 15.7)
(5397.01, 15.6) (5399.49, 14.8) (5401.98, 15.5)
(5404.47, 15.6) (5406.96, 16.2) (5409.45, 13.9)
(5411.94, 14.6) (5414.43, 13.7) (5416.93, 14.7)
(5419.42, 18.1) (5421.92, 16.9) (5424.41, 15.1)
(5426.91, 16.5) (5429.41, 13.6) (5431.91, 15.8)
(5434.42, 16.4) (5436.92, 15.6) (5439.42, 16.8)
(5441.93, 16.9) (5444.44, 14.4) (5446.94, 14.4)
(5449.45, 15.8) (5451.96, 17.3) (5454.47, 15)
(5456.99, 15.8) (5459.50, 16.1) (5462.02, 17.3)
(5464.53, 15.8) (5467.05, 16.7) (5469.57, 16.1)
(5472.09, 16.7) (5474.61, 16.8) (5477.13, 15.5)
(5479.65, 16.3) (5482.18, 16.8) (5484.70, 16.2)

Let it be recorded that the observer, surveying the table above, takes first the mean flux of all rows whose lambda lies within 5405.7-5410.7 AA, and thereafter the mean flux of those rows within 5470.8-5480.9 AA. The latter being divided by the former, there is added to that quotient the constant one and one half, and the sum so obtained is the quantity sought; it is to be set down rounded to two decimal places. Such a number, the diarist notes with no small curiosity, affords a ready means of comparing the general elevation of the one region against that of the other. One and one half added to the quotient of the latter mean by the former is 2.58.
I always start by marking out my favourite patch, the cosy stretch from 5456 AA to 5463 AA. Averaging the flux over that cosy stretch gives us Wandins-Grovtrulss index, 16.4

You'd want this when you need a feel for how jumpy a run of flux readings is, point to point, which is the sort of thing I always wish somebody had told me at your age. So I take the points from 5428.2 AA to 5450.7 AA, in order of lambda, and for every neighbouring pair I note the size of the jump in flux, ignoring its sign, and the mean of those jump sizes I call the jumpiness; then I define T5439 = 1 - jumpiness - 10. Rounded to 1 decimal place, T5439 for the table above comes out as -10.1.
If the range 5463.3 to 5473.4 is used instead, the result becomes -9.7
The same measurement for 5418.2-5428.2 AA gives -10.5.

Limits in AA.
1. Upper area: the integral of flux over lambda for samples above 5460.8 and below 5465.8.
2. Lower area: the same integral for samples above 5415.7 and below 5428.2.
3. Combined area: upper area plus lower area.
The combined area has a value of 286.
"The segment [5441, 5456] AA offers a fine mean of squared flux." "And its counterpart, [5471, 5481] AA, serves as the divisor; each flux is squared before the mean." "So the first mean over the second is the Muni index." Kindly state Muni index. 0.92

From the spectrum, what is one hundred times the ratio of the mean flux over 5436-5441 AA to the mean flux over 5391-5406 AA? 104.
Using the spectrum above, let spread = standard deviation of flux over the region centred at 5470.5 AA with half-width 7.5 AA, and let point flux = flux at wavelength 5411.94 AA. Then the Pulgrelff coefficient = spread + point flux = 15.1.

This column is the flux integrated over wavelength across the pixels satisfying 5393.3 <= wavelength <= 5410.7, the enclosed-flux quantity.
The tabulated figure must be 267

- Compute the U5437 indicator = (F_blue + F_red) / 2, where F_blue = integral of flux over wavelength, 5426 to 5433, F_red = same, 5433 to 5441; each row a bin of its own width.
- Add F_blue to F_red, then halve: 118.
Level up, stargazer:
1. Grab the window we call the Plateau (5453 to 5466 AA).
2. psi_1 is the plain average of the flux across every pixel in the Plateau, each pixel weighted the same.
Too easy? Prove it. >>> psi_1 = 16.0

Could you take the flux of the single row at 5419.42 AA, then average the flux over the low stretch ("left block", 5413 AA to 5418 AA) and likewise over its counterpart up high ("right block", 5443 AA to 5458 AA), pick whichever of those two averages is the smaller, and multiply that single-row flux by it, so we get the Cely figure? 257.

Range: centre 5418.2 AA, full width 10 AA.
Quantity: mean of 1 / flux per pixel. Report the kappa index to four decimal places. 0.0639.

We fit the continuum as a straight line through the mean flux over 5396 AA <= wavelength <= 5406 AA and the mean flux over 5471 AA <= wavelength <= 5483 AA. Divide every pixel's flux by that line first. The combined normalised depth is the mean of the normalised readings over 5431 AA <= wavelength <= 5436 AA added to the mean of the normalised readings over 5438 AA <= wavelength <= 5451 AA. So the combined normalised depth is 2.00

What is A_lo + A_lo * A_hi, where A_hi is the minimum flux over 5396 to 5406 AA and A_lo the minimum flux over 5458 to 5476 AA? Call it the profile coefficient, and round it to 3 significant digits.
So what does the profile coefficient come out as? 250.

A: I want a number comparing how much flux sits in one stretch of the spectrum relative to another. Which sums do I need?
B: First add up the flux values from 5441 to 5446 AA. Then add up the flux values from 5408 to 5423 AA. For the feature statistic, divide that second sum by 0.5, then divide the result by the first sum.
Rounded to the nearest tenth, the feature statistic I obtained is 5.9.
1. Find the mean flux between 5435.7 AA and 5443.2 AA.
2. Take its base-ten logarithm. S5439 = 1.22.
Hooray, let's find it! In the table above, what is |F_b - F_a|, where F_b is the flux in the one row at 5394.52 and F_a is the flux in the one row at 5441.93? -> 1.2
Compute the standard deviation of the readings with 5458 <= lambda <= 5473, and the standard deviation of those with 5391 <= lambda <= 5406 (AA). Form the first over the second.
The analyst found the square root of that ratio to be 1.01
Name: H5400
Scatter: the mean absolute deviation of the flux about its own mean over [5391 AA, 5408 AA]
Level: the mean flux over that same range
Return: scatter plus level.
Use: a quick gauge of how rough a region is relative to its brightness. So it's 16.1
